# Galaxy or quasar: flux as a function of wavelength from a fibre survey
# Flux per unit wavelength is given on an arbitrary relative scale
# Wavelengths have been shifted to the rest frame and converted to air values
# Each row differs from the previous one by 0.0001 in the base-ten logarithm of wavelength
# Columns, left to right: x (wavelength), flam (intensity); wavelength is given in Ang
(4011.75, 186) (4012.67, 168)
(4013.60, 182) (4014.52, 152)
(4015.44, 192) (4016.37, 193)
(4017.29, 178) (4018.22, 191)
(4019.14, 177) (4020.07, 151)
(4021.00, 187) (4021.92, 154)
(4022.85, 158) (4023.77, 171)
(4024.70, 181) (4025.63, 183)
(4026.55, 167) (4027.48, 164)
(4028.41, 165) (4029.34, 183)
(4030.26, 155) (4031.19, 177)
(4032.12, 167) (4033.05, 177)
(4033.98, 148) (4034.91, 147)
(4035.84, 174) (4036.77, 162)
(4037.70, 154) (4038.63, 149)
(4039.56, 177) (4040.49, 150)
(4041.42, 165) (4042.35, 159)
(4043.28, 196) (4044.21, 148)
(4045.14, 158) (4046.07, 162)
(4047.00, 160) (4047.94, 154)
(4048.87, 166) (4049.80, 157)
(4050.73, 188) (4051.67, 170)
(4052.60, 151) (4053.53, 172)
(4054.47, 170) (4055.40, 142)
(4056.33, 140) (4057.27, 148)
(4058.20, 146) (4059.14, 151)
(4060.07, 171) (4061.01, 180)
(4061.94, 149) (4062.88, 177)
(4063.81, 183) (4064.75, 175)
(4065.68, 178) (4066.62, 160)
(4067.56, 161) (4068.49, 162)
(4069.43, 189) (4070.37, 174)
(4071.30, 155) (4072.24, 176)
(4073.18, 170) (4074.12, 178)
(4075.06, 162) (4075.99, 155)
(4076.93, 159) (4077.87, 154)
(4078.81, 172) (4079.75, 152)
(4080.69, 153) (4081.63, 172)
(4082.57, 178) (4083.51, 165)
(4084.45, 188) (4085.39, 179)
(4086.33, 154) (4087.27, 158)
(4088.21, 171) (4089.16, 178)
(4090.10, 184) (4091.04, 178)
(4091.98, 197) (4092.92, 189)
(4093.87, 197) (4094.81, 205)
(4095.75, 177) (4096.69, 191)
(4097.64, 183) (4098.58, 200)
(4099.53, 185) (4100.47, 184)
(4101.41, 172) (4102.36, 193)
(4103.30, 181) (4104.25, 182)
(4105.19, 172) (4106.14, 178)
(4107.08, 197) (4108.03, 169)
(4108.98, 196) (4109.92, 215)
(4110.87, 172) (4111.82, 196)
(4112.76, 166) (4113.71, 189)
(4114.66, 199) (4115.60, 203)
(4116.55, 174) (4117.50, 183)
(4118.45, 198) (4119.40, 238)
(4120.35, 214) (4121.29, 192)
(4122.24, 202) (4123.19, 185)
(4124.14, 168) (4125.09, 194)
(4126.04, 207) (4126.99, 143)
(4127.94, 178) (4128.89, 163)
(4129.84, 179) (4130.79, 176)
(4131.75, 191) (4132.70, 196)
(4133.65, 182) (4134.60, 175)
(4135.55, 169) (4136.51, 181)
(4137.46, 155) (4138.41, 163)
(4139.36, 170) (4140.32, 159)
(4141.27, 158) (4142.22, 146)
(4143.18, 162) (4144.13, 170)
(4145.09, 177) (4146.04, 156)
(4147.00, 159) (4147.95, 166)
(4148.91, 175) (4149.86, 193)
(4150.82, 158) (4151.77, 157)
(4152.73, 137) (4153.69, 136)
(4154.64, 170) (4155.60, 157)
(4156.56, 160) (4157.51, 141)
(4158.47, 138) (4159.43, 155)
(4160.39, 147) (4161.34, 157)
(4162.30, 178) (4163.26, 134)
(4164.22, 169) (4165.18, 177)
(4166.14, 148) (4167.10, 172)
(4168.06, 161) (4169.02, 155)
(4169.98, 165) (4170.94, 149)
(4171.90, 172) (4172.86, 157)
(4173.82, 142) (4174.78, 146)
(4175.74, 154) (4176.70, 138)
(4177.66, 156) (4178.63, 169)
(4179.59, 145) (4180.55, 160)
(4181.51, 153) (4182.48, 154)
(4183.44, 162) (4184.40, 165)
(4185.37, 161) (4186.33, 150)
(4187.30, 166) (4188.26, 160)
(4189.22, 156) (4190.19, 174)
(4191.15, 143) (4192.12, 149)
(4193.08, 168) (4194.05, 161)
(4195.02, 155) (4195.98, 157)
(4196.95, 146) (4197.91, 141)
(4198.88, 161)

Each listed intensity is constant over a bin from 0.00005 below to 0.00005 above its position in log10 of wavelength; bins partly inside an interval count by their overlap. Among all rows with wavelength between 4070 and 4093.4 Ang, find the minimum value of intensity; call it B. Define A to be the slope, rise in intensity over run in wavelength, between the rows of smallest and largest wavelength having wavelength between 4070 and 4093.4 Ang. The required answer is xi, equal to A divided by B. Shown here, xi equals 0.004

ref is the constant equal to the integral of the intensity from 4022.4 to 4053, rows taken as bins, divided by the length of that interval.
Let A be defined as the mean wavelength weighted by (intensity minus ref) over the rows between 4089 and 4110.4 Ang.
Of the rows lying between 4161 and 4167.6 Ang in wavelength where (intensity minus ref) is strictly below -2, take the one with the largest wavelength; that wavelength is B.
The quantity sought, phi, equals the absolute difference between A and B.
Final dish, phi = 66.4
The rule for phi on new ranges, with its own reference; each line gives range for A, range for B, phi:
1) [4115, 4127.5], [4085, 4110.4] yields 33.1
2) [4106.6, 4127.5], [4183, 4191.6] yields 74.4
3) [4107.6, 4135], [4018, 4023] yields 97.1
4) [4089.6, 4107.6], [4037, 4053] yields 45.4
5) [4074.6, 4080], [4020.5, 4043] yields 35.1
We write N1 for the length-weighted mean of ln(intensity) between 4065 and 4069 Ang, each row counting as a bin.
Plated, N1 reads 5.11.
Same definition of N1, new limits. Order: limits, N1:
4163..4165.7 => 5.07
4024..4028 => 5.15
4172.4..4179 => 5.02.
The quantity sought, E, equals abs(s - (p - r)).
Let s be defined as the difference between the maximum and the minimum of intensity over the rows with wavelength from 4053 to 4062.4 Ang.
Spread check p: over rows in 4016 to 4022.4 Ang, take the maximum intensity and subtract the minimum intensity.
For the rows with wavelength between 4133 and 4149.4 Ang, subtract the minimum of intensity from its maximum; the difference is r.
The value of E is 34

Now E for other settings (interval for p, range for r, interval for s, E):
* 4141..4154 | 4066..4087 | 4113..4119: 9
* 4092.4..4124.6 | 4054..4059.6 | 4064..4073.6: 8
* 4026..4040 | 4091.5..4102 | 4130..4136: 24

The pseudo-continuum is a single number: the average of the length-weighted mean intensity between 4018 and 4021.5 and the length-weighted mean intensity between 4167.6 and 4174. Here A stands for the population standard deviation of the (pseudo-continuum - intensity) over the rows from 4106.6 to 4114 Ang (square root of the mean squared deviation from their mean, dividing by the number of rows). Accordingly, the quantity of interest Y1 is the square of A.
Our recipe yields 255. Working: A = 16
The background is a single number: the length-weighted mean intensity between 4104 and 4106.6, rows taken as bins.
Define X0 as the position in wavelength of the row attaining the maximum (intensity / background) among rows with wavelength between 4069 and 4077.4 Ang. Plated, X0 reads 4069.43 Ang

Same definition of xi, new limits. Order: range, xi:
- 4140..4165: 0.003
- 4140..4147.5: 0.000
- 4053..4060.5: -0.001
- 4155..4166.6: -0.006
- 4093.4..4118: -0.004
